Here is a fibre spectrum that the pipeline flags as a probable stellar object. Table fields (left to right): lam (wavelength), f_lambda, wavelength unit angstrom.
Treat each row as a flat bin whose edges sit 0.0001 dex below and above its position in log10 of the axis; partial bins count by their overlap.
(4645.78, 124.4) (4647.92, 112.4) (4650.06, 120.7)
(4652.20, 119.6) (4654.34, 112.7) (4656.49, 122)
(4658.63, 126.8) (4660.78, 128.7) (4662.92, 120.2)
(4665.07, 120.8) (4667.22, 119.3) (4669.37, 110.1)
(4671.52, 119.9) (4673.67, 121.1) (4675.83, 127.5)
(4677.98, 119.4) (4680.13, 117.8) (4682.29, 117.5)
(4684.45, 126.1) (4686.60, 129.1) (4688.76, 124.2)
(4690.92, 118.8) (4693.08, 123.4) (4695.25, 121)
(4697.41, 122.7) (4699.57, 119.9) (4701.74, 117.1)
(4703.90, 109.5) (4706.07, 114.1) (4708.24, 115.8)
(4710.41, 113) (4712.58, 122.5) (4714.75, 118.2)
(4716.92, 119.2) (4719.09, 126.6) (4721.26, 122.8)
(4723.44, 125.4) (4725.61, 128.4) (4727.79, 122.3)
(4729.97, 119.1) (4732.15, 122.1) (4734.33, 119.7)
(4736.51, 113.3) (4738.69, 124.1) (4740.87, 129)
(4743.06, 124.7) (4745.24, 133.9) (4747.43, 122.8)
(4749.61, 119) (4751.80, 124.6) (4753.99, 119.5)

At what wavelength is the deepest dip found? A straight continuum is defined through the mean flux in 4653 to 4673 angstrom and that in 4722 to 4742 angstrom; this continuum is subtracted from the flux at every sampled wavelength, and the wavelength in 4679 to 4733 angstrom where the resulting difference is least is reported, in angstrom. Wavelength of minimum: 4703.90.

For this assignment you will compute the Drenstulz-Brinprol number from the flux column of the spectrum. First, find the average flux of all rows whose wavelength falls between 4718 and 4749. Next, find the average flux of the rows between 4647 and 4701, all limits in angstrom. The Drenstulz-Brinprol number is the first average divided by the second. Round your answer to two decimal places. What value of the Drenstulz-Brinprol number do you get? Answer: 1.02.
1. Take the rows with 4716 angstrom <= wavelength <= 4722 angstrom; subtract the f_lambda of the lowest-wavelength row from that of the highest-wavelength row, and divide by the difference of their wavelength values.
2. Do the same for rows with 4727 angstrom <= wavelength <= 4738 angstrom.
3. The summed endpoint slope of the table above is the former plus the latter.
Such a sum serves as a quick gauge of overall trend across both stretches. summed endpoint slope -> -0.2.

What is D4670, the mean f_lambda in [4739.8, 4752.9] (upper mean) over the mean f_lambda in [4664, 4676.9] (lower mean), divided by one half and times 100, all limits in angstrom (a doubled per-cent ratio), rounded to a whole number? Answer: 210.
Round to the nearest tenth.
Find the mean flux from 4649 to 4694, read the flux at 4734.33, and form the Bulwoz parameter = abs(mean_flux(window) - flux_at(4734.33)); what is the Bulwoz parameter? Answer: 1.5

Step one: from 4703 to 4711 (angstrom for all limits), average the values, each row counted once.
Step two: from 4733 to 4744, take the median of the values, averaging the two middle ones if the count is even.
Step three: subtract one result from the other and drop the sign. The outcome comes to 11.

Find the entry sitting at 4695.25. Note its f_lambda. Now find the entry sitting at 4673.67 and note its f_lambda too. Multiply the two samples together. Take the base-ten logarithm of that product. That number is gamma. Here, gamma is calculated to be 4.17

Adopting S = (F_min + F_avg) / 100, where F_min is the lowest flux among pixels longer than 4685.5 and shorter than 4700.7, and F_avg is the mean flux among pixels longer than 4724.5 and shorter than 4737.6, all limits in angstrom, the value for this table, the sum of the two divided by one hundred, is 2.40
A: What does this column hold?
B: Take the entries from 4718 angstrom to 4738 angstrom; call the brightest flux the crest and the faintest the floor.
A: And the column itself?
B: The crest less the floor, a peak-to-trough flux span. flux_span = 15.1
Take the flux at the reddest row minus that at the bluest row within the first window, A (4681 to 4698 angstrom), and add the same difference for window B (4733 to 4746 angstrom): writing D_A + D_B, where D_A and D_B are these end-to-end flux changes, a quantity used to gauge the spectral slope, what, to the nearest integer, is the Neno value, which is 19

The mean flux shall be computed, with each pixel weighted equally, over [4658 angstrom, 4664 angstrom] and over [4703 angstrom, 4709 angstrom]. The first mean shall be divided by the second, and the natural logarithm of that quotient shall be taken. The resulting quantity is 0.10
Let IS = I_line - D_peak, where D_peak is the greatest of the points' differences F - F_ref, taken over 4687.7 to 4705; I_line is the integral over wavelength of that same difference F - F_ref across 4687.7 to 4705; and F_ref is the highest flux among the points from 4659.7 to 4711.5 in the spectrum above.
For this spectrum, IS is -160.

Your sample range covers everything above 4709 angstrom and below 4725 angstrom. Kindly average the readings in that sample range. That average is 121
